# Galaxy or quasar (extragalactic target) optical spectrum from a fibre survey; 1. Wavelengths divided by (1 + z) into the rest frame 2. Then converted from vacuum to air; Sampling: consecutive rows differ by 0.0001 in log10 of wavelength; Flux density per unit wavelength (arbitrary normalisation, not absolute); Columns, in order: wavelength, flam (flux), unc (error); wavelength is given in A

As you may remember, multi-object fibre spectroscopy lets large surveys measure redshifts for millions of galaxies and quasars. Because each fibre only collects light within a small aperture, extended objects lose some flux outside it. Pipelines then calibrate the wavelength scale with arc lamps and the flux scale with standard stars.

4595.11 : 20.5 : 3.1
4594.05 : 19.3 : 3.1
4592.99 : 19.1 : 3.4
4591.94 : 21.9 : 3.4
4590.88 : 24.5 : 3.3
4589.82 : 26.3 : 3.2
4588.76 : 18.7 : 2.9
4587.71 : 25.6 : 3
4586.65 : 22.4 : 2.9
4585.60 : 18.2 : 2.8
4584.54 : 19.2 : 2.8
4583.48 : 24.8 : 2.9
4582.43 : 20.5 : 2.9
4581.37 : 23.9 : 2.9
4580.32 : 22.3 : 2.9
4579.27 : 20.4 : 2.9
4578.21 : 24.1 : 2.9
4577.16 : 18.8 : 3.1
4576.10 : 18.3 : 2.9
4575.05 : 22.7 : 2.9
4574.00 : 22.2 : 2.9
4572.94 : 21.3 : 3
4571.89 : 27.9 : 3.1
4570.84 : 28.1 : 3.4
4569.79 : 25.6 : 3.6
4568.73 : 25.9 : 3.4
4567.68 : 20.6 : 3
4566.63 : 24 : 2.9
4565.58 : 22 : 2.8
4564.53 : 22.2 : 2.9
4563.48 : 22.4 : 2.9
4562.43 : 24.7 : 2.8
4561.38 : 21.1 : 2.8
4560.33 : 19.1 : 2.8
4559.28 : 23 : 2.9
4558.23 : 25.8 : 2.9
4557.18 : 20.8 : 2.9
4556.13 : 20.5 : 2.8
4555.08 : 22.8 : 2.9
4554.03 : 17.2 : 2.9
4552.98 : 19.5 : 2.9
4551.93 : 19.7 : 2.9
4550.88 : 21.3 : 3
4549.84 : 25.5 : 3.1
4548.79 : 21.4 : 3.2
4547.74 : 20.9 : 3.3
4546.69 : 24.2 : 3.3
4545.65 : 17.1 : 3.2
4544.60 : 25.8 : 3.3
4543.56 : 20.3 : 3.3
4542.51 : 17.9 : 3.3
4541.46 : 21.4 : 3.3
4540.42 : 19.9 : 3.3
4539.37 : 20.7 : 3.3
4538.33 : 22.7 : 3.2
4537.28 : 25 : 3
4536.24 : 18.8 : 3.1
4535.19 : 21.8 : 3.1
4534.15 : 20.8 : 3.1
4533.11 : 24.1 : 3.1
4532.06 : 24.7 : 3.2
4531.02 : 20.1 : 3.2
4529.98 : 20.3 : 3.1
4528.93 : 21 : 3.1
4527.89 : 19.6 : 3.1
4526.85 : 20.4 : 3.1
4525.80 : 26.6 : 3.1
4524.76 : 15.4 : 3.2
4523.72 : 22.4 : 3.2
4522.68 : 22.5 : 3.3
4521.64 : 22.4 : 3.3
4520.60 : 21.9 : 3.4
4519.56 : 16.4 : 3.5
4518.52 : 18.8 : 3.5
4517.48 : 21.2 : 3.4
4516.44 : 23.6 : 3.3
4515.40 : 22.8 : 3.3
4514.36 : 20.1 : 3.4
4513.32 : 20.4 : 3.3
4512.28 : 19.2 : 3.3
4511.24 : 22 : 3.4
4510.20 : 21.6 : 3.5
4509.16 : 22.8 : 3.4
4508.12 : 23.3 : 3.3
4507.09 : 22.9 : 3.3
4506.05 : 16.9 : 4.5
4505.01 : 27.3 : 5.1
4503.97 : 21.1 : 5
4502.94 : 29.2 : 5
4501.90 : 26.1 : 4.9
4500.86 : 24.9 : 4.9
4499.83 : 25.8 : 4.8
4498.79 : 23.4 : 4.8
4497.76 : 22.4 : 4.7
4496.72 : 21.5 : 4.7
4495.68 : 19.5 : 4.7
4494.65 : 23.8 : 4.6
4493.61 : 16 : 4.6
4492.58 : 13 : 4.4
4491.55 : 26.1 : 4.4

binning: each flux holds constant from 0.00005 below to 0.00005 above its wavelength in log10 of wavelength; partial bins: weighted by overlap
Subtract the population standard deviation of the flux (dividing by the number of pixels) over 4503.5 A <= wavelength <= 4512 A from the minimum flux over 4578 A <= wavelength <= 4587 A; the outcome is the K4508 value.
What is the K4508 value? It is 15.5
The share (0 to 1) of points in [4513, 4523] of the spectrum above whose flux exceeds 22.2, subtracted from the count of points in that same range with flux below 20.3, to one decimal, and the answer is 2.6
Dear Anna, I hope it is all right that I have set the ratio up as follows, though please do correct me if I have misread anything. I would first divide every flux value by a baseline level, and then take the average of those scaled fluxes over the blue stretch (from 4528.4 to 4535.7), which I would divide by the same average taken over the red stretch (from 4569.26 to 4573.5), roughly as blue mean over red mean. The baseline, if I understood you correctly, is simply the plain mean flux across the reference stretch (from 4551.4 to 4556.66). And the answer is 0.85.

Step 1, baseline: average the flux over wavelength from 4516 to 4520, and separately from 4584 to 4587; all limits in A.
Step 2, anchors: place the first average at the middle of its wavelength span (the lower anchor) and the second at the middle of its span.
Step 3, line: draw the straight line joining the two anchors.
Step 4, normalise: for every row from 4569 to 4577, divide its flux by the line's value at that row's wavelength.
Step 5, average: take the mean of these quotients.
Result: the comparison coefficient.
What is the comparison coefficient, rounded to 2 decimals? 1.19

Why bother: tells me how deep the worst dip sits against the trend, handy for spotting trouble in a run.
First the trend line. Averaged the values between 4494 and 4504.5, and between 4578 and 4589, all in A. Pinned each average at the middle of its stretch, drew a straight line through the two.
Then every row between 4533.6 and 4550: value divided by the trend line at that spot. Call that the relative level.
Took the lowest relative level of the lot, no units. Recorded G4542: 0.75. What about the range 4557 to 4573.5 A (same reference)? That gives 0.85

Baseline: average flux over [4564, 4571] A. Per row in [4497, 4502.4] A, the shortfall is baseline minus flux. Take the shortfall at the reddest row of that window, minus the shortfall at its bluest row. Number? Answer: -4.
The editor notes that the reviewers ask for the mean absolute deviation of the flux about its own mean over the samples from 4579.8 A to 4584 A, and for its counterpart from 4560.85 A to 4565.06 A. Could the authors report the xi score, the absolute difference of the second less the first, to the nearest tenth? 0.4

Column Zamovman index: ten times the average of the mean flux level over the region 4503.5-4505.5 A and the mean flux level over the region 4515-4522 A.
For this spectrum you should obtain 226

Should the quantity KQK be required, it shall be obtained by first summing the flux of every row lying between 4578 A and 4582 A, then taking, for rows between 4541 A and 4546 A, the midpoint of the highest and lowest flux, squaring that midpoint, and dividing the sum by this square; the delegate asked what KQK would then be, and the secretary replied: 0.20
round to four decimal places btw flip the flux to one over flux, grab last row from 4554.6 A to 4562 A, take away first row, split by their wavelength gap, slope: 0.0006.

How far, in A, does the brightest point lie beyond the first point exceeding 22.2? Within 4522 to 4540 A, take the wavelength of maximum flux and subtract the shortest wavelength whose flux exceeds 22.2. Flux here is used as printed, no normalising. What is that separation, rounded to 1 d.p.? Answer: 3.1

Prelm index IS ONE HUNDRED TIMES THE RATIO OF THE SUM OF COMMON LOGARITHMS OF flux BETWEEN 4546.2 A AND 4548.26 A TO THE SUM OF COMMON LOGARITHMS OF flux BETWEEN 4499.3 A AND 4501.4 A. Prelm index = 96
